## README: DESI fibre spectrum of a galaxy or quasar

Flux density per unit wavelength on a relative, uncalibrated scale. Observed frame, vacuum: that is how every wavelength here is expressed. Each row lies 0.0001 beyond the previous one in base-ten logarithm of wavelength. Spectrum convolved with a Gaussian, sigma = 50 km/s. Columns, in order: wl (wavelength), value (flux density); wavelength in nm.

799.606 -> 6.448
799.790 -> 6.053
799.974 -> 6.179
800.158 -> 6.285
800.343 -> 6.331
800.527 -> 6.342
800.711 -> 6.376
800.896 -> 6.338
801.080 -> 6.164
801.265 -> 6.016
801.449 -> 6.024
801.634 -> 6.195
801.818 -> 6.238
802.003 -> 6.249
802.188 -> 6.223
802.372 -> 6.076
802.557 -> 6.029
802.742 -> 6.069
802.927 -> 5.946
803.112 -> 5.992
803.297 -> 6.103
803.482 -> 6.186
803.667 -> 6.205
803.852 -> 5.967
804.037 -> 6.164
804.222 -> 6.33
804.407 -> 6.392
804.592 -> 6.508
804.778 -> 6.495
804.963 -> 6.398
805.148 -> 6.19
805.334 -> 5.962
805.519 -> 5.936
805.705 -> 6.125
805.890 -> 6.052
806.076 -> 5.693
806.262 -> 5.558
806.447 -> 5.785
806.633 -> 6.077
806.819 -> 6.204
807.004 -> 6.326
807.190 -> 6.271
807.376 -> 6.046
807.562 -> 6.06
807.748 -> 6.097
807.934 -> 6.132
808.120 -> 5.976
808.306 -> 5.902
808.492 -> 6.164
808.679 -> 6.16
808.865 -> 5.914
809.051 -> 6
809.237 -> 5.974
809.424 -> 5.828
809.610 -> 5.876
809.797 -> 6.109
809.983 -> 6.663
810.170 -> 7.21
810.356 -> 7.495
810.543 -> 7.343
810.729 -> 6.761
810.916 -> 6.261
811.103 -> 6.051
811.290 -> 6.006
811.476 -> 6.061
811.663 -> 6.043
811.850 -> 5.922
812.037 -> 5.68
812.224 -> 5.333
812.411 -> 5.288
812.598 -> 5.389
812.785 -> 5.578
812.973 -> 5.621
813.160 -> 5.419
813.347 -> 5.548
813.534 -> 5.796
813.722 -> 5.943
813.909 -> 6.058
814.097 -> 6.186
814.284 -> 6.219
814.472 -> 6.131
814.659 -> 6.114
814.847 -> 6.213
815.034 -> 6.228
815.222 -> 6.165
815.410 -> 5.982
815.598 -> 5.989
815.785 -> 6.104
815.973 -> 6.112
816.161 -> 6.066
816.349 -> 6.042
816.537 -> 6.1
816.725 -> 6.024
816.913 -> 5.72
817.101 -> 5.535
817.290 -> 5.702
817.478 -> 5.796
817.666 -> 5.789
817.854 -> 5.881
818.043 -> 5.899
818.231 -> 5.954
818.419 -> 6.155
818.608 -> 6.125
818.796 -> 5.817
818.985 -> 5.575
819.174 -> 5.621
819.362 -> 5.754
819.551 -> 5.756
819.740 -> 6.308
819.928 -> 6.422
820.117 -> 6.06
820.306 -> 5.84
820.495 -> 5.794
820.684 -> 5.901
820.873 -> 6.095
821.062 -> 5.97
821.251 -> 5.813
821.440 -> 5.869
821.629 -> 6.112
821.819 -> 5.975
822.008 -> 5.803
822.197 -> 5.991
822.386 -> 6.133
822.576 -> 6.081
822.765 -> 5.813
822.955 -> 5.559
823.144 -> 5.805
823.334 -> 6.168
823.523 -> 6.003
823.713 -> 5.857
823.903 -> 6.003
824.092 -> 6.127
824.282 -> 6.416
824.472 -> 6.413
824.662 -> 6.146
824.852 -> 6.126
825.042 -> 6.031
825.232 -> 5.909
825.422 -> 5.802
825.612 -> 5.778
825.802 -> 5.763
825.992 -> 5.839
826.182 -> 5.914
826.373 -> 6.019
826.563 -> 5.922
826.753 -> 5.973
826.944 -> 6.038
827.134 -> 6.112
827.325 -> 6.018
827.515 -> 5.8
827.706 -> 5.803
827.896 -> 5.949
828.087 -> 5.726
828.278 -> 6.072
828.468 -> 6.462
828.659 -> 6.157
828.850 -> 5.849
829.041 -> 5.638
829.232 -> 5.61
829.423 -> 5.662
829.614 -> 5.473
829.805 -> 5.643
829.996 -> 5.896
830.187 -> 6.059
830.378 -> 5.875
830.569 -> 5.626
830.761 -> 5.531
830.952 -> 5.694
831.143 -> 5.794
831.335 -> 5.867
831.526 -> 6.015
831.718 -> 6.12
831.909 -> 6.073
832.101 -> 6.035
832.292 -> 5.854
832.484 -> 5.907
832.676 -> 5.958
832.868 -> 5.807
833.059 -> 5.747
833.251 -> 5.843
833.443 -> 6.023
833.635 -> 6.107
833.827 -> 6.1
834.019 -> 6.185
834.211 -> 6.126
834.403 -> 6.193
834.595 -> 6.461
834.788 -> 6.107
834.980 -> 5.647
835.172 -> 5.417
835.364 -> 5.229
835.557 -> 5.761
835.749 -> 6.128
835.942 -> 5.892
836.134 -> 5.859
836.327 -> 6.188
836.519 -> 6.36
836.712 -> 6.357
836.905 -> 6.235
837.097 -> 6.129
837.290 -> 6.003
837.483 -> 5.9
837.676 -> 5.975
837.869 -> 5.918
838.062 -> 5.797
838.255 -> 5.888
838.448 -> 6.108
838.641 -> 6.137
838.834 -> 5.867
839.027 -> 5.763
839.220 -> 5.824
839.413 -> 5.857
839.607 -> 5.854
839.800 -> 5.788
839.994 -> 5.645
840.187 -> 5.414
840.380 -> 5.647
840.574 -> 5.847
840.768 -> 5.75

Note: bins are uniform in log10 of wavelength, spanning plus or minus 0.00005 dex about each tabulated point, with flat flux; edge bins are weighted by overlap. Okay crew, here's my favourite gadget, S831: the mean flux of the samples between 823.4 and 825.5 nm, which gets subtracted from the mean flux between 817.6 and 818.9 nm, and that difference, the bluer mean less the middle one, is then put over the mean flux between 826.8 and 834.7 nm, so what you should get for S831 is -0.022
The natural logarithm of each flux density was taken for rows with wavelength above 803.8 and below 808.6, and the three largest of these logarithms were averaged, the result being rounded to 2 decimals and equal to 1.87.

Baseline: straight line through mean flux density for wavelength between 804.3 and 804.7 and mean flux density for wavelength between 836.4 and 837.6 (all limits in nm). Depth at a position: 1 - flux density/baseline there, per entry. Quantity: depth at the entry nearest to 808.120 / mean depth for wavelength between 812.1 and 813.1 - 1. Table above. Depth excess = -0.53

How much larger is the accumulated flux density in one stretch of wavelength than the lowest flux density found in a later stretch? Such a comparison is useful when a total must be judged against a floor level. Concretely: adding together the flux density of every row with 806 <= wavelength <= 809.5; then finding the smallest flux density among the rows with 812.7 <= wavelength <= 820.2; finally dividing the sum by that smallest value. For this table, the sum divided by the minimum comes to 21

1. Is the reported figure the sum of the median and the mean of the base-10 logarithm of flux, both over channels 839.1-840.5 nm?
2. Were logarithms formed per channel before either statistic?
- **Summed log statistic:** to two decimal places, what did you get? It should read 1.52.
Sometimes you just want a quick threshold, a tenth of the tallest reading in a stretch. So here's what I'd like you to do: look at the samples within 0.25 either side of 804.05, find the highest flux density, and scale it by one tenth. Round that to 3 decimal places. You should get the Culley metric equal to 0.633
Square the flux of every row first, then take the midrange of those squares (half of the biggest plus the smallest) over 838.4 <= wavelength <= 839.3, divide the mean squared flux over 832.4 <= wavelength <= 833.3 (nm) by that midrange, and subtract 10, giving -9.03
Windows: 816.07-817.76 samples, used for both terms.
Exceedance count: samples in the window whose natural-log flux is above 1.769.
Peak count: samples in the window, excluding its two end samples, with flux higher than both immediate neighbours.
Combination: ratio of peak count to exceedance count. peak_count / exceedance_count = 0.50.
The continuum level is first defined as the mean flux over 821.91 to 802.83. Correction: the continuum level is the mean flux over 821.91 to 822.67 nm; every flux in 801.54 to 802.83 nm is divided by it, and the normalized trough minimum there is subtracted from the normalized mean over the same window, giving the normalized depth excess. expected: 0.021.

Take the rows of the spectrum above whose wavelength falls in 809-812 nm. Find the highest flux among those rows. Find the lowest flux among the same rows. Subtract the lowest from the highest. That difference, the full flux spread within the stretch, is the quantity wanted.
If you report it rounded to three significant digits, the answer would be 1.67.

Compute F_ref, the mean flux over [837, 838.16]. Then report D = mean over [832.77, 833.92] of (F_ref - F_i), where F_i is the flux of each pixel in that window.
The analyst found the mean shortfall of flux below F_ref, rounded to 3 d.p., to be 0.016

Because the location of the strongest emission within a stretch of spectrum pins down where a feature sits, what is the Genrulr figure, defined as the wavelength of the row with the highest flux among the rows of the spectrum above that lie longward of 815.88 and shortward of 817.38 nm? 815.973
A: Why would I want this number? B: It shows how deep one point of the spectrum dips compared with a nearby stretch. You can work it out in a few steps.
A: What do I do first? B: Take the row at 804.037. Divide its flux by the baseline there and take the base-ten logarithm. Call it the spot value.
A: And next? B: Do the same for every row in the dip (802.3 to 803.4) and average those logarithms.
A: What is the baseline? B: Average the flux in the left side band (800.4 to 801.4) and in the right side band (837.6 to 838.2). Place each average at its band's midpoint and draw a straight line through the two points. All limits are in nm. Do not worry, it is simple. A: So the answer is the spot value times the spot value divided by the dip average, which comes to -0.001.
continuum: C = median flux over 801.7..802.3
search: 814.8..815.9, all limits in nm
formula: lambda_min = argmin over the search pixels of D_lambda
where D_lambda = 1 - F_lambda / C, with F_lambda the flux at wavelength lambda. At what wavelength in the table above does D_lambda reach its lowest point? 815.034 nm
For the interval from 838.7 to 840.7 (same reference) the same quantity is 838.834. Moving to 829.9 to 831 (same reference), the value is 830.187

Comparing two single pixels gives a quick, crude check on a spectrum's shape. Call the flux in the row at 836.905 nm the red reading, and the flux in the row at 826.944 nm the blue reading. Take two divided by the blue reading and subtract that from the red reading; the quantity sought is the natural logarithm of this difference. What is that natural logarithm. 1.78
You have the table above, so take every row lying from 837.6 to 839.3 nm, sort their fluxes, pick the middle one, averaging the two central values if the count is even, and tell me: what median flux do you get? 5.89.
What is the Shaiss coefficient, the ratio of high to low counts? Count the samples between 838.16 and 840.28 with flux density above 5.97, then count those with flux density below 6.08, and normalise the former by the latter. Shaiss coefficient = 0.22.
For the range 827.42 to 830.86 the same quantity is 0.25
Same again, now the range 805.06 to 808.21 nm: 1.20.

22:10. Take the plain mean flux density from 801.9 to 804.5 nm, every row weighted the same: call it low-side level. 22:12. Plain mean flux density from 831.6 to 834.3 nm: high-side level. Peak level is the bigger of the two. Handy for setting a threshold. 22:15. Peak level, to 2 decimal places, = 6.14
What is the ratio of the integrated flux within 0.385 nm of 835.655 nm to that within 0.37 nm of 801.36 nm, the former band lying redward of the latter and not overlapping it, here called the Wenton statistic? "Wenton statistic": 0.98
